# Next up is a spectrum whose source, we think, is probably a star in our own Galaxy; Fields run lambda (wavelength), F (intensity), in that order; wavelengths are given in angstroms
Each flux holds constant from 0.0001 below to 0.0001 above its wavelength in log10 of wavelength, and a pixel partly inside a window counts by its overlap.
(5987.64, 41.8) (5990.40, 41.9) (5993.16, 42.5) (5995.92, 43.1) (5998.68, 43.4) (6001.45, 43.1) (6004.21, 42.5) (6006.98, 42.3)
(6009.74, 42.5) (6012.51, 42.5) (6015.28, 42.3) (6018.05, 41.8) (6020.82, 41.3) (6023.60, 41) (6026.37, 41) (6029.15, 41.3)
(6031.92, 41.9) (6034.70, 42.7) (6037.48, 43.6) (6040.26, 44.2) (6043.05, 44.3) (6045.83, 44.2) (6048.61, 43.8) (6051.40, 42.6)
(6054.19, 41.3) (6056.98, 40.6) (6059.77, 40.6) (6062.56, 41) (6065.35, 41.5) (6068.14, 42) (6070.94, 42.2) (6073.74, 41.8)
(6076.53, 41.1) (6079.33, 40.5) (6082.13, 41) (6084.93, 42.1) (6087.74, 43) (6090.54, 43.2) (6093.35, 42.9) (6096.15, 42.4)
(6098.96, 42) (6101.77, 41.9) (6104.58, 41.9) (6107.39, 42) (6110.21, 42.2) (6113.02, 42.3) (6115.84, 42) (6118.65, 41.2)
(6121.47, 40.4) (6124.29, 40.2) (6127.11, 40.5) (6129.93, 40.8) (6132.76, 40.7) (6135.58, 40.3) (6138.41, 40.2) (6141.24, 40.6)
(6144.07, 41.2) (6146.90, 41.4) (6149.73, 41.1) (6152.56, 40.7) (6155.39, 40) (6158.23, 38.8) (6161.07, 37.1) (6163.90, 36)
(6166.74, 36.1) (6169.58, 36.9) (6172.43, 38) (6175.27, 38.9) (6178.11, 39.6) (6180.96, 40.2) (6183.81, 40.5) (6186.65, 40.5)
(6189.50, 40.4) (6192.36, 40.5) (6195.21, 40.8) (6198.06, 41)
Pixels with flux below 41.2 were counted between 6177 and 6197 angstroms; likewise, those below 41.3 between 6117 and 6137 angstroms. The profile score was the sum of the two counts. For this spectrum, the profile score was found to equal 14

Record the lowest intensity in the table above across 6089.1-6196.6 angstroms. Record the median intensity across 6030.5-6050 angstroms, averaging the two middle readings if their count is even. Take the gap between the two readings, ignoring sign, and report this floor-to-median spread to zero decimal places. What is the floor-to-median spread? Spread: 8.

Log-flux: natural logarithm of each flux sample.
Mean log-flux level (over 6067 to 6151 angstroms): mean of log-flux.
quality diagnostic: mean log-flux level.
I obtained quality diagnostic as 3.73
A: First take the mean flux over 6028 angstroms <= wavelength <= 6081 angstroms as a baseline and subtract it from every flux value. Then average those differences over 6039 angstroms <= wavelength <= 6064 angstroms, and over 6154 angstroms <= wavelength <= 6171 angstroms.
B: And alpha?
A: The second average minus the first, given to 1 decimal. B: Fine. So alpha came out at -5.0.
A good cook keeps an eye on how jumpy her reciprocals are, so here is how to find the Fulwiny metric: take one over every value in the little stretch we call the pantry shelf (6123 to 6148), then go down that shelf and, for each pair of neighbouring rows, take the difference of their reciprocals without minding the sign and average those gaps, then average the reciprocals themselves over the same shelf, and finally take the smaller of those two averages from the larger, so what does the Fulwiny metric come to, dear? 0.0244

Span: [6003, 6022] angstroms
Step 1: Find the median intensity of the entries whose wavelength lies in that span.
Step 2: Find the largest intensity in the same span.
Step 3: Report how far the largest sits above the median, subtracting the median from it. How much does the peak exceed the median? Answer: 0.20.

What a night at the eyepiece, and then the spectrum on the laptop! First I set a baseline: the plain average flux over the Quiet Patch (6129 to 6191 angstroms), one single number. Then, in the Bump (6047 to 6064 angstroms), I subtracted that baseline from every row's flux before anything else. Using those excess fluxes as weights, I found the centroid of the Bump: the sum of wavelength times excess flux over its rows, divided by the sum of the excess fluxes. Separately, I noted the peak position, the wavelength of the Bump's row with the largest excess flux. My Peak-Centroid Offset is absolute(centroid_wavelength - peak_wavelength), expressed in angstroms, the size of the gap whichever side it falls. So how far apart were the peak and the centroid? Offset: 4.7 angstroms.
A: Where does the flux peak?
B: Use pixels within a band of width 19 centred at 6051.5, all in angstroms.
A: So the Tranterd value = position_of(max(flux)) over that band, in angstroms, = 6043.05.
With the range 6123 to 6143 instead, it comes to 6129.93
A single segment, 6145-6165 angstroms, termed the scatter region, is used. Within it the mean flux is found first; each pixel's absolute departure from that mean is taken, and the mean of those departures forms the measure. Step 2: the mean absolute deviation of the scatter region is 1.7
